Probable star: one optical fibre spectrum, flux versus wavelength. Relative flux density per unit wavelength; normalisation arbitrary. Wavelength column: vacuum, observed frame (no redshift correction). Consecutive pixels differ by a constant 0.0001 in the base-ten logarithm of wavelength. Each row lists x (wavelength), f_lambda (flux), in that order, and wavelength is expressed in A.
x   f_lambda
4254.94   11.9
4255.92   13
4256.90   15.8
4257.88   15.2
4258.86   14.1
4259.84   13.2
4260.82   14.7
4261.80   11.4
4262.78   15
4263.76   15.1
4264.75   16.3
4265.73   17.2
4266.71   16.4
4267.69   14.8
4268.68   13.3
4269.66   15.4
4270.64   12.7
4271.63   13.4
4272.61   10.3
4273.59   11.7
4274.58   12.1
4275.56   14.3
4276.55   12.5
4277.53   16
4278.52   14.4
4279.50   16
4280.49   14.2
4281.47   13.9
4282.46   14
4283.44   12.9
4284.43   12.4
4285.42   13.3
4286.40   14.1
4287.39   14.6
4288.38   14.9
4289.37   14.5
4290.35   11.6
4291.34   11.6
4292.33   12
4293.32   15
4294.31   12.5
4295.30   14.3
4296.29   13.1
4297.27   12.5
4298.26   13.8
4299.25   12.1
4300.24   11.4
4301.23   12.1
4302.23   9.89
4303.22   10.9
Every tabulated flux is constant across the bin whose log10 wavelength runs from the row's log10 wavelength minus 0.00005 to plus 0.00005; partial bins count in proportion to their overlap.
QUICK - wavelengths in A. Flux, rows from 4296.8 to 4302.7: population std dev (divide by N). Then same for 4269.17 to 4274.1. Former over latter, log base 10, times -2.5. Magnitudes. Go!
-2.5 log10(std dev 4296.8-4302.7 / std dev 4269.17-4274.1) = 0.40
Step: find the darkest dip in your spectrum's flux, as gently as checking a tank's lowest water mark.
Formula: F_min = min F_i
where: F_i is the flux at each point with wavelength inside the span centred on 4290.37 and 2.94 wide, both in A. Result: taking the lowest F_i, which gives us 11.6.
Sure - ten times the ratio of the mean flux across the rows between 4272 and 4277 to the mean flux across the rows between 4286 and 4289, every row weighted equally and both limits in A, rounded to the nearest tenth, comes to 8.4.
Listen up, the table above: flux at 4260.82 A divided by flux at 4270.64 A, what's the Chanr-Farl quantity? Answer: 1.16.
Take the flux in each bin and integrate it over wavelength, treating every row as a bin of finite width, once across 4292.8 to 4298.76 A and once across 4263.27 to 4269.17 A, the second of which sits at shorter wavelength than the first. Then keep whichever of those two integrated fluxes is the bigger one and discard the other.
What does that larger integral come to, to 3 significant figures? 91.5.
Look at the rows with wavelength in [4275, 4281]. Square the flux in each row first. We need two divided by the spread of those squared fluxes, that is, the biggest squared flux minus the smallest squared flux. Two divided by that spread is 0.020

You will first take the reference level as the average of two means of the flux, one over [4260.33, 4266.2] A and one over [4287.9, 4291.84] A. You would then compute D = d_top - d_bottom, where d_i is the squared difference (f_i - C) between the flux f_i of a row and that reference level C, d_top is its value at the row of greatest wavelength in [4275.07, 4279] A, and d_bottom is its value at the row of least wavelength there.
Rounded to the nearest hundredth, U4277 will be 0.06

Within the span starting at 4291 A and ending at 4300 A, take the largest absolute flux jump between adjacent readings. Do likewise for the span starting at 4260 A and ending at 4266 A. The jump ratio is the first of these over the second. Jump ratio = 0.83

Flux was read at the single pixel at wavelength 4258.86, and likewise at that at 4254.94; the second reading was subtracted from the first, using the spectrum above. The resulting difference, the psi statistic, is 2.2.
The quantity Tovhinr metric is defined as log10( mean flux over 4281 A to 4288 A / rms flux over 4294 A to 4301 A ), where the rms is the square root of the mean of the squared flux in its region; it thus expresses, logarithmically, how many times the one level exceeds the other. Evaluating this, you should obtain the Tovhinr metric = 0.025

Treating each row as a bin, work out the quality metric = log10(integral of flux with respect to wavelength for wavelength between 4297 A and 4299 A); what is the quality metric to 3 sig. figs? 1.42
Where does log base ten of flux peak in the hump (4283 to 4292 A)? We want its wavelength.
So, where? 4288.38 A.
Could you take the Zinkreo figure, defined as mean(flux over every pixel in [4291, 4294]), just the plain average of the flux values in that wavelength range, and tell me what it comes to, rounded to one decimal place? 12.9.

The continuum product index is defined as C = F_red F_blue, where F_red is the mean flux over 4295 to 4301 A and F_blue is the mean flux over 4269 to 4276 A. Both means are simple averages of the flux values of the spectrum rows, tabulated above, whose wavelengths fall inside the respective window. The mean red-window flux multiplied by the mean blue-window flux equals 165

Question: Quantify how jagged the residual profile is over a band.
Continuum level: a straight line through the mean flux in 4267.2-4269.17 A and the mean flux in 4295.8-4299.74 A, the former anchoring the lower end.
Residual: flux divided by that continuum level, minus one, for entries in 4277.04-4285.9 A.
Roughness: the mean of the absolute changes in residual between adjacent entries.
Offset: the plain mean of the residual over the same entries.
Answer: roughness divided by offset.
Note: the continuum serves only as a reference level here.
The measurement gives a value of 1.6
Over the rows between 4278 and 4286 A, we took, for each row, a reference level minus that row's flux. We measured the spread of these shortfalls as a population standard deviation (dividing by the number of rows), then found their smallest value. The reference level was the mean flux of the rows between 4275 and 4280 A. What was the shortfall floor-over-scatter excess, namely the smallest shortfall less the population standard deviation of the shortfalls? -2.4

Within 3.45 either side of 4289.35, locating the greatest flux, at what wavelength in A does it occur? 4288.38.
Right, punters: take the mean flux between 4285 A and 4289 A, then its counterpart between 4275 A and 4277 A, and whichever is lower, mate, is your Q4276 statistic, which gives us 13.4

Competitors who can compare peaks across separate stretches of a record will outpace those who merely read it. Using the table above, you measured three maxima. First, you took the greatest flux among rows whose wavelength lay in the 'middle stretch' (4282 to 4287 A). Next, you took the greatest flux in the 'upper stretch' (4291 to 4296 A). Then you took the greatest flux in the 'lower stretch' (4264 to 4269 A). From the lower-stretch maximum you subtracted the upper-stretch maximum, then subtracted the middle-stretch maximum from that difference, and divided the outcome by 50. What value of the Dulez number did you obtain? -0.238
